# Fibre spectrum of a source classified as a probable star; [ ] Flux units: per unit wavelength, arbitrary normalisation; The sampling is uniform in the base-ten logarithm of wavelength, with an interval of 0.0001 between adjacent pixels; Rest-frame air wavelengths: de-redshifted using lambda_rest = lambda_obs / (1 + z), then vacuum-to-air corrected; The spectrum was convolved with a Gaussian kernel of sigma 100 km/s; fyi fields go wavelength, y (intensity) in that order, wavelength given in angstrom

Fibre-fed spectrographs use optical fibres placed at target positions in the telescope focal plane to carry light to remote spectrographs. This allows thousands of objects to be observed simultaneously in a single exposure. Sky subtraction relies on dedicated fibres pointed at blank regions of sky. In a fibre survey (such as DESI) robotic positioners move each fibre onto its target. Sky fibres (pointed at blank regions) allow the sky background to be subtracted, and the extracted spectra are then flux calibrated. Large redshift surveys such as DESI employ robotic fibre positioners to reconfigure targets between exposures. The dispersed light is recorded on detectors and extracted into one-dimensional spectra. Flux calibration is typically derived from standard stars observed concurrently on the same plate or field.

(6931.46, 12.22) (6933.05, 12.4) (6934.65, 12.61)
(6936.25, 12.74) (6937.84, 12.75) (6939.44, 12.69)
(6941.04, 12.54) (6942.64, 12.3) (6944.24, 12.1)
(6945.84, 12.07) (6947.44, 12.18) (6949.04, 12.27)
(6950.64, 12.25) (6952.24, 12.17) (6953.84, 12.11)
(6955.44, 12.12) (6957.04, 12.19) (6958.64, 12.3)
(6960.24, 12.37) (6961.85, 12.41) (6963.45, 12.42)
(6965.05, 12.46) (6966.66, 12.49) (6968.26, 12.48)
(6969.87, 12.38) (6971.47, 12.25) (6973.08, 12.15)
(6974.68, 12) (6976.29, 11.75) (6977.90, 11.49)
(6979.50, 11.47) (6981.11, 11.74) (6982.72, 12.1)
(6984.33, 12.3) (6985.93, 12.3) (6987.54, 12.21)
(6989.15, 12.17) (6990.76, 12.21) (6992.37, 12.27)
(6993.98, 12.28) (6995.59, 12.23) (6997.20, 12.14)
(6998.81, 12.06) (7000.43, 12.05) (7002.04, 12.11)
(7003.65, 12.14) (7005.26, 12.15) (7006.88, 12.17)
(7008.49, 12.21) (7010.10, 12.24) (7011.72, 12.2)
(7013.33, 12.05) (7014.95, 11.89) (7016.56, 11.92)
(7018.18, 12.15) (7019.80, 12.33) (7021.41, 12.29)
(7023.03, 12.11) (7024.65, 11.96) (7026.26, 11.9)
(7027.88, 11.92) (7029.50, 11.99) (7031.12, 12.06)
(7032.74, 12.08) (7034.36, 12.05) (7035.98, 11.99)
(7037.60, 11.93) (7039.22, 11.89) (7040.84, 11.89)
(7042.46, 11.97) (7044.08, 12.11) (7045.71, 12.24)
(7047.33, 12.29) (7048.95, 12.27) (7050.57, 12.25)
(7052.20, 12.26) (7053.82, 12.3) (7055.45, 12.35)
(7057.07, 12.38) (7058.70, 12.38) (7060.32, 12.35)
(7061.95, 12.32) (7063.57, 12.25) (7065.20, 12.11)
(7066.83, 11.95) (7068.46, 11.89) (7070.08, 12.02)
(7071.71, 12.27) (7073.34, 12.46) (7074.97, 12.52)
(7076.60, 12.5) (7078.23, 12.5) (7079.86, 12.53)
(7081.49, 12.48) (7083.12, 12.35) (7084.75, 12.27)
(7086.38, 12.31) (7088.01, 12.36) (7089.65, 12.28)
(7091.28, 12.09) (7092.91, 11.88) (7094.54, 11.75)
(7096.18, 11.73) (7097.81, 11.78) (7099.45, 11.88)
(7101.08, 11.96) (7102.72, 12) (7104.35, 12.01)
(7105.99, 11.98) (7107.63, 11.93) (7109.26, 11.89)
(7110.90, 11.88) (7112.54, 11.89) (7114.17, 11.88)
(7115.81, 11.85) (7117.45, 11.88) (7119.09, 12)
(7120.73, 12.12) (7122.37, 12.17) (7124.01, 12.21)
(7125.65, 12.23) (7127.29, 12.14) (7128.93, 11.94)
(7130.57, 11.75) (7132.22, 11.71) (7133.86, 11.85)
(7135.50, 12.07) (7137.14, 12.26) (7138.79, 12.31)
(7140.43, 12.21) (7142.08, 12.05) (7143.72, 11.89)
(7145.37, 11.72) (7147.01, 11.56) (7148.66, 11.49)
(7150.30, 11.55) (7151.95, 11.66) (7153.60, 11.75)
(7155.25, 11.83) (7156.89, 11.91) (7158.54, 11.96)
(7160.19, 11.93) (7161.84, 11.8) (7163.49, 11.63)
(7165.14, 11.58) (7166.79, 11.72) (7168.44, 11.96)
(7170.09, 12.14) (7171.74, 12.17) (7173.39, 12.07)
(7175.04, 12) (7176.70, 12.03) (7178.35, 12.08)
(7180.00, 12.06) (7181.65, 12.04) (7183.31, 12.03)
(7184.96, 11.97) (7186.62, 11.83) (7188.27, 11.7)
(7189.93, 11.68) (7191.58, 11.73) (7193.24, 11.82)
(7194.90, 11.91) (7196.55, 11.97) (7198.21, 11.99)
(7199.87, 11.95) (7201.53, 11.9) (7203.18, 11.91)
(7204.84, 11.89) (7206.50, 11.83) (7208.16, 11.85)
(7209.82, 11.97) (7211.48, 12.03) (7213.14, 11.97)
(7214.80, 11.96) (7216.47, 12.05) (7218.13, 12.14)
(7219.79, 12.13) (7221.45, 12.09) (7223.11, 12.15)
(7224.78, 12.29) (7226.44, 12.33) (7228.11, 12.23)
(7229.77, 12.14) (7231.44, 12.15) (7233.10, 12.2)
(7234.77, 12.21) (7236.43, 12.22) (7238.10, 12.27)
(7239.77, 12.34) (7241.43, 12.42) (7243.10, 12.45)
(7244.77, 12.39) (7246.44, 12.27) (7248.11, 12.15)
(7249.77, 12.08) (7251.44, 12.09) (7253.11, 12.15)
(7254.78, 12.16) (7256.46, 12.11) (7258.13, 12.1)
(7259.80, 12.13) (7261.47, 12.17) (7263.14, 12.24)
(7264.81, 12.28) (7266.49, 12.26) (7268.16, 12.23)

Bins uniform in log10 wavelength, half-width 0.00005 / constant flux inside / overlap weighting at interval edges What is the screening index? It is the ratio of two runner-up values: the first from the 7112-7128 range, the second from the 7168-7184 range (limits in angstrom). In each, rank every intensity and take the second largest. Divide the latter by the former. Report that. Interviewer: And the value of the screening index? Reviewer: 0.99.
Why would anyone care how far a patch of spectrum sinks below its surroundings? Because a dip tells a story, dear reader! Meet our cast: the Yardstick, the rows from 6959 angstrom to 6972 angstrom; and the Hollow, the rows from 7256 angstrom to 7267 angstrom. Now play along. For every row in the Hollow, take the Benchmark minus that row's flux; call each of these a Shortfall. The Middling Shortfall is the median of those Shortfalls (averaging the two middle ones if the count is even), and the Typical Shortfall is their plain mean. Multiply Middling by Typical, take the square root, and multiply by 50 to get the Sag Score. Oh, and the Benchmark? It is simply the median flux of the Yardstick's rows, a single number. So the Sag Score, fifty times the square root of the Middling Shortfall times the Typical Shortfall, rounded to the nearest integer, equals 12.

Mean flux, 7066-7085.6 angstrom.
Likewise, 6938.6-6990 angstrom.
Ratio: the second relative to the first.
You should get 0.99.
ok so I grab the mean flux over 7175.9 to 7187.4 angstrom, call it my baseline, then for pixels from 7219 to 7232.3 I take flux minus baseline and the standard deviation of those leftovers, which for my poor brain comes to 0.08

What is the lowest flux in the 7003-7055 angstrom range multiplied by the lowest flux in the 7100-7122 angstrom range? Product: 141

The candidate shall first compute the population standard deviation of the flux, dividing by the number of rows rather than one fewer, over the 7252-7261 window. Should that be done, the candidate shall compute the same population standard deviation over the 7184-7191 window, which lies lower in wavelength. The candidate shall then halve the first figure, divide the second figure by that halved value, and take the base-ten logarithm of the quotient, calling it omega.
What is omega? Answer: 1.01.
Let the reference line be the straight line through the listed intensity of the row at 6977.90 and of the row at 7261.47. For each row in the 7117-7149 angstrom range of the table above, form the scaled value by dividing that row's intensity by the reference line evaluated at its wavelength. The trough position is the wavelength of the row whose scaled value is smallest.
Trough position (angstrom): 7148.66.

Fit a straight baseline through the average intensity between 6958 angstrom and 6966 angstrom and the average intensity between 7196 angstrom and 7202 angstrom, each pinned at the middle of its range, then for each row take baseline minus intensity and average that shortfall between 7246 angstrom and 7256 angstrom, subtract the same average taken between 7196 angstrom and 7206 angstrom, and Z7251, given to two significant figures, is -0.31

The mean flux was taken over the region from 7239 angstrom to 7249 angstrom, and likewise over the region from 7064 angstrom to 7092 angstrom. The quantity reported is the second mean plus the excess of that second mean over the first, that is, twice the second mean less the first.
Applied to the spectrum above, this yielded 12.2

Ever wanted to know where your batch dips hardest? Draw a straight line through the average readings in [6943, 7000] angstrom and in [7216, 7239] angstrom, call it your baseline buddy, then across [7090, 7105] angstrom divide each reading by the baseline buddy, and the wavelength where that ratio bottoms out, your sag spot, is 7096.18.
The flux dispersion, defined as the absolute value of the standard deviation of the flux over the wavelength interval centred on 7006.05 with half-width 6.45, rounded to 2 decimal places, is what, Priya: 0.06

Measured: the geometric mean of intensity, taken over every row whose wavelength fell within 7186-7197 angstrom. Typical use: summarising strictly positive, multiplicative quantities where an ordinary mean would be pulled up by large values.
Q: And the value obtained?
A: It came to 11.81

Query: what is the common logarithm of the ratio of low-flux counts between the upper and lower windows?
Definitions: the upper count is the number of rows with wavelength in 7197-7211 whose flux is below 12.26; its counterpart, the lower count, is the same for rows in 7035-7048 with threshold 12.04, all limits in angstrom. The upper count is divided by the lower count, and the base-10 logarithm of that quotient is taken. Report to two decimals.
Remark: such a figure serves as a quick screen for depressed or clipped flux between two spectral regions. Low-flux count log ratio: 0.20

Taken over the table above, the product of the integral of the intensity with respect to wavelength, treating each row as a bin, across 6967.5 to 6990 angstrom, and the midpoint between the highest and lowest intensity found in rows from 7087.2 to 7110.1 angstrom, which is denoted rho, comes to 3267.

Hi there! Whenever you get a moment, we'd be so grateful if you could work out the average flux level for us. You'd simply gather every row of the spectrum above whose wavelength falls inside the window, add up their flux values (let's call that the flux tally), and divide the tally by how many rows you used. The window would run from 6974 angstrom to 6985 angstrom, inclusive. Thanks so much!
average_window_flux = 11.8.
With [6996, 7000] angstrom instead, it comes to 12.1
